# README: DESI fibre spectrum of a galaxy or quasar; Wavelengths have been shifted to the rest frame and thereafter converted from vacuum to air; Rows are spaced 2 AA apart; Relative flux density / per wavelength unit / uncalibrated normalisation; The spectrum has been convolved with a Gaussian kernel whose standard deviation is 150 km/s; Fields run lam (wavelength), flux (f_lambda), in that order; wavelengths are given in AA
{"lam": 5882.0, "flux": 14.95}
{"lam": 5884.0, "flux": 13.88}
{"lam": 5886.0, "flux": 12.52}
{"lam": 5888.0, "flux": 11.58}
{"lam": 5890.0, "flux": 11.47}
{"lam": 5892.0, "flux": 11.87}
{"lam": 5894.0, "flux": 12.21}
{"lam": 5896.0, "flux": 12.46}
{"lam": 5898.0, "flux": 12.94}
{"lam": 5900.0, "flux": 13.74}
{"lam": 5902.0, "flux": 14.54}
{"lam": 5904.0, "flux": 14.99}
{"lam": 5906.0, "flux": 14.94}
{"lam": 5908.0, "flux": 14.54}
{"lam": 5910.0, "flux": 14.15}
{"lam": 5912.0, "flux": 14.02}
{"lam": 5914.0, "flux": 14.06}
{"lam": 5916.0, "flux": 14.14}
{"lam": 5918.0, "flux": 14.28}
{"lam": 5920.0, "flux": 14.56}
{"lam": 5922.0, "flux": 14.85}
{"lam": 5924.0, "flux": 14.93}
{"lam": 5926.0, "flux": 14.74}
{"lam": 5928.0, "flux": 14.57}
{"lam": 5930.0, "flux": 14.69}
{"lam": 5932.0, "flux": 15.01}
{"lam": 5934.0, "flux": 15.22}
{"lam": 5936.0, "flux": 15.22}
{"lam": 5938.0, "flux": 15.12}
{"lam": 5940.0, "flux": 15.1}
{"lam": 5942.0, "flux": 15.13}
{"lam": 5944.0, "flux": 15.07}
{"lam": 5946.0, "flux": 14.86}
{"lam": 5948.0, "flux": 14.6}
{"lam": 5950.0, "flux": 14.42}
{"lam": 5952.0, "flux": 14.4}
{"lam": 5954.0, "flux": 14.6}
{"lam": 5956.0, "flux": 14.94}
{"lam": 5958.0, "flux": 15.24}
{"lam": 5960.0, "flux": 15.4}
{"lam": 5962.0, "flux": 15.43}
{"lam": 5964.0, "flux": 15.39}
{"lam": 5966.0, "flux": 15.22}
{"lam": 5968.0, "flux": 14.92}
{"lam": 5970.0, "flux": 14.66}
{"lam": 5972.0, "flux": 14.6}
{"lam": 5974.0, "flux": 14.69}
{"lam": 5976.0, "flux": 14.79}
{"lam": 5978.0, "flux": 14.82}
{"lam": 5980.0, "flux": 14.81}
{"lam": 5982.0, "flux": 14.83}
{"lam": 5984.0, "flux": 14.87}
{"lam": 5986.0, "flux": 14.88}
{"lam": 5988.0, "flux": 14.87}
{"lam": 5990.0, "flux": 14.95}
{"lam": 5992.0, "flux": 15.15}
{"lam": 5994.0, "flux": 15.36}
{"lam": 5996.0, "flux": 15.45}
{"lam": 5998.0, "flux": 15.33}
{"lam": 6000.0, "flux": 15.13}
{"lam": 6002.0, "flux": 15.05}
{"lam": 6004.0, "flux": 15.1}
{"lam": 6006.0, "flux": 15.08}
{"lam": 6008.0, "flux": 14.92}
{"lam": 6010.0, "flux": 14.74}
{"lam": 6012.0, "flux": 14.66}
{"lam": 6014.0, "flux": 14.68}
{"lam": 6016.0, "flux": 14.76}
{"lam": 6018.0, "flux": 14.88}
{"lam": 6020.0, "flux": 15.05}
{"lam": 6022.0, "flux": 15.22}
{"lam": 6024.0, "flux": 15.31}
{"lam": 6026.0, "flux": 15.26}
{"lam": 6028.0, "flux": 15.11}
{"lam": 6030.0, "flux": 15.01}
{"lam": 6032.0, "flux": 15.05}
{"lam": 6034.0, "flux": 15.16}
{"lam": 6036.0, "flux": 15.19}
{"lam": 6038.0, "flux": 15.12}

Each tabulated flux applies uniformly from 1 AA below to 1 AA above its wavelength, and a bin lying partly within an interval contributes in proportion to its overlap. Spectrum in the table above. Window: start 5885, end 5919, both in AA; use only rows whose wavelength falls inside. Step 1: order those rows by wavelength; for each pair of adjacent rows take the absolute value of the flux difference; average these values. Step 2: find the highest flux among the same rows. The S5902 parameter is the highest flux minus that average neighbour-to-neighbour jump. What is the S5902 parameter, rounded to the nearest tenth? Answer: 14.6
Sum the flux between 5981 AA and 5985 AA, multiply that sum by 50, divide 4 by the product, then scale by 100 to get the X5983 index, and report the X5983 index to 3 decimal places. 0.269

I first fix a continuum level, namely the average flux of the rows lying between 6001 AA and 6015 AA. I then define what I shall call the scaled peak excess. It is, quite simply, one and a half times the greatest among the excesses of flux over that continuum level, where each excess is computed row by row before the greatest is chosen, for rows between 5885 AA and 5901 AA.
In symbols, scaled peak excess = -1.7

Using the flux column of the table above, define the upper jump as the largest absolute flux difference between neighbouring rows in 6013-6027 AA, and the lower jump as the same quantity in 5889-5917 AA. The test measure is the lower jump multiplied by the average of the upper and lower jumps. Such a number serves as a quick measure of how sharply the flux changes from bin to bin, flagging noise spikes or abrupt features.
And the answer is 0.39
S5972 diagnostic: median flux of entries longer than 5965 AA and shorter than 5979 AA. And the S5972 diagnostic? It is 14.8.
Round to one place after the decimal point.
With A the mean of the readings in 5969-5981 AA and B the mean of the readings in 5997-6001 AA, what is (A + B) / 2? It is 15.0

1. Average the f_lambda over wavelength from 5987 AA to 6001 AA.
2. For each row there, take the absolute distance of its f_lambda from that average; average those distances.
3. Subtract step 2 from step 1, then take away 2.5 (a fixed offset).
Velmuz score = 12.5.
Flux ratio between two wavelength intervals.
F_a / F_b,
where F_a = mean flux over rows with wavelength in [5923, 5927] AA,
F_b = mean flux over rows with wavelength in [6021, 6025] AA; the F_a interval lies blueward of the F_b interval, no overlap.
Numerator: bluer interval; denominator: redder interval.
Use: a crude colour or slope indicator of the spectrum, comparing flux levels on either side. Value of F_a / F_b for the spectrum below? 0.97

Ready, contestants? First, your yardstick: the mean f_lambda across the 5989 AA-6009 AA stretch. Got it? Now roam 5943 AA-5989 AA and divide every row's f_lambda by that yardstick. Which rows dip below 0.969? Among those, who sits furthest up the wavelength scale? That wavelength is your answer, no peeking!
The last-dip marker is 5972.0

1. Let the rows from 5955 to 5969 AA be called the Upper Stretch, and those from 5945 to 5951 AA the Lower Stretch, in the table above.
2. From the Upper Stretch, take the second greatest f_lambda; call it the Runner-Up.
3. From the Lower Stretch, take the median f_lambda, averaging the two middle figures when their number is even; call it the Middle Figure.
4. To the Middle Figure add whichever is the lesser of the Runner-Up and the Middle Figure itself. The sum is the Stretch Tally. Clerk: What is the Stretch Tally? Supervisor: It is 29.2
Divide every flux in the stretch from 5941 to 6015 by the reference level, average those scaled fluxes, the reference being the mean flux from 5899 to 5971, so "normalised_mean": 1.01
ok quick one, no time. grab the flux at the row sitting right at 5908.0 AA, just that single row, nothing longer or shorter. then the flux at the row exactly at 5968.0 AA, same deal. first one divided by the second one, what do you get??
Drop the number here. 0.97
